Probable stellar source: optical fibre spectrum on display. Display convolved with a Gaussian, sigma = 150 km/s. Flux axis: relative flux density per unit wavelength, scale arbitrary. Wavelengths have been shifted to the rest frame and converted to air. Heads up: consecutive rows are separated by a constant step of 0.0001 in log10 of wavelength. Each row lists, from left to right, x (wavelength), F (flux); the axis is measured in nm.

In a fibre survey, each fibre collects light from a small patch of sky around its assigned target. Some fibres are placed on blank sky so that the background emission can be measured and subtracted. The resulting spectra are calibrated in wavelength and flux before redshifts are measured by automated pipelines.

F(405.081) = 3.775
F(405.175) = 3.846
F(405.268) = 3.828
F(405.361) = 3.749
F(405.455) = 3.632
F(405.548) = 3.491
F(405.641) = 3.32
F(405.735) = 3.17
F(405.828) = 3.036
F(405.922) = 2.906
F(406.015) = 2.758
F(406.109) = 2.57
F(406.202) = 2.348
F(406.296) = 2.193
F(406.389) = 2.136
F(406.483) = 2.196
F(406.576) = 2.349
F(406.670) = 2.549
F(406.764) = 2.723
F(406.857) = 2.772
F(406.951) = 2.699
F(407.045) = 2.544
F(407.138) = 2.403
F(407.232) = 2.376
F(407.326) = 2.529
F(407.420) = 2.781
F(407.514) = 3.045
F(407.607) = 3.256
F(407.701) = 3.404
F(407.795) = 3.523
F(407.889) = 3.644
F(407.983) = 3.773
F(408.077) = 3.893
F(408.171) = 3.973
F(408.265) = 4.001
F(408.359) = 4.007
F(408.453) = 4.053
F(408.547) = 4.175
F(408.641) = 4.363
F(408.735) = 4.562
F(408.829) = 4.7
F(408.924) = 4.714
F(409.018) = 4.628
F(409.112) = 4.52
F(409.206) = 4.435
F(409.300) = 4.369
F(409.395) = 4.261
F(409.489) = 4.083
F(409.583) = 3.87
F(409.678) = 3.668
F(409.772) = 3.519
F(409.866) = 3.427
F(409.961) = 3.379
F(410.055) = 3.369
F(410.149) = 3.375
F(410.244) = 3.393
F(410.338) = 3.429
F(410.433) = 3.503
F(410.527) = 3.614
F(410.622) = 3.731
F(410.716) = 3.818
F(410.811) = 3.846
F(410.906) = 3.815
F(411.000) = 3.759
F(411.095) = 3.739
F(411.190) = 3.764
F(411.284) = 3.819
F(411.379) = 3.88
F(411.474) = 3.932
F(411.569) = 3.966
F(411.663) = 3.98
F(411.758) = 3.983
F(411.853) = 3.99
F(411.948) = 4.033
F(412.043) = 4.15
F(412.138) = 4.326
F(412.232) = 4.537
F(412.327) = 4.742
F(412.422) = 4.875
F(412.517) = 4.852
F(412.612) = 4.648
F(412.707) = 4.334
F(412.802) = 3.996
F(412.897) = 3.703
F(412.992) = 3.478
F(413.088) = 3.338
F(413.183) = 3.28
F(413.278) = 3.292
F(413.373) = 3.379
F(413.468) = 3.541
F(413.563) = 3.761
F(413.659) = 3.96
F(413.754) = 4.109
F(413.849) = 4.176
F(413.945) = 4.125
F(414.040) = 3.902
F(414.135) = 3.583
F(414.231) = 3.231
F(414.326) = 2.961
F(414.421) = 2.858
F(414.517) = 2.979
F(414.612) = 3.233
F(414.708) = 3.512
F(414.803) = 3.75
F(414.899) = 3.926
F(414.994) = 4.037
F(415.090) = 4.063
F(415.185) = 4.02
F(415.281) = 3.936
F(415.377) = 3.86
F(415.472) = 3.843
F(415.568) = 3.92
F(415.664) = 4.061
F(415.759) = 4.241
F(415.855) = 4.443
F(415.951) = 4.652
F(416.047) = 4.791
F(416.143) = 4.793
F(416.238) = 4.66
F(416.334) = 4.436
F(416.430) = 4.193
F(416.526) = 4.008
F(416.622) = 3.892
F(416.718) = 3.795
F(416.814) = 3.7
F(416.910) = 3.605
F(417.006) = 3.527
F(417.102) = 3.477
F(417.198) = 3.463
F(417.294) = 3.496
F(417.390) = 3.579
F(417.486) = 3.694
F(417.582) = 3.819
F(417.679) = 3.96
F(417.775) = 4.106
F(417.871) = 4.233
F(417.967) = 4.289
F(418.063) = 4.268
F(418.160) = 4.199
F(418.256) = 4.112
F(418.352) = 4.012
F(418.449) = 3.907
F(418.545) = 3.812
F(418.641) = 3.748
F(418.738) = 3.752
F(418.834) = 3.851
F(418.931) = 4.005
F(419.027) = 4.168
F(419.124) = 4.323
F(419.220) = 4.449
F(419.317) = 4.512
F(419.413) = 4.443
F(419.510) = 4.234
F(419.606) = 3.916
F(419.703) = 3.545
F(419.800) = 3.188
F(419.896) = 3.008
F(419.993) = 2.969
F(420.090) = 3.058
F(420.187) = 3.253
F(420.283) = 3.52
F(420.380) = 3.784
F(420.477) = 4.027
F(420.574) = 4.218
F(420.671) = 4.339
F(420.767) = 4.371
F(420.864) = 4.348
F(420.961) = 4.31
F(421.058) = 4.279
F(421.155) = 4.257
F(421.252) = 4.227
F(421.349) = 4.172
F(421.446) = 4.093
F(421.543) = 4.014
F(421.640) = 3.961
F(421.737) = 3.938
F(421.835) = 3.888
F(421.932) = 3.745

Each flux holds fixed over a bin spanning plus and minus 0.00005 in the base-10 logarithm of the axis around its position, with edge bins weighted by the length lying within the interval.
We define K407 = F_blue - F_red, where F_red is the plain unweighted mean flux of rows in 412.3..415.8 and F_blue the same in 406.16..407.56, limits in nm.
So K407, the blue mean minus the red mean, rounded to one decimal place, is -1.3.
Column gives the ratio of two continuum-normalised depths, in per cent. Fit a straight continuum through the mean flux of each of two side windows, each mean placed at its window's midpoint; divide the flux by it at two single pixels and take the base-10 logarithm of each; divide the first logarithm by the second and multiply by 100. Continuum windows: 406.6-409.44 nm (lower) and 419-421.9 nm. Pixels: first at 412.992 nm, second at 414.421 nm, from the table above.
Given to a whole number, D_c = 27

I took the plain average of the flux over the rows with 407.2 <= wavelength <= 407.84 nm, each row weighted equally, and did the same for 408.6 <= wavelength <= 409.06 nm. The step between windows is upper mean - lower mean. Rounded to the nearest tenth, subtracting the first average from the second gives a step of 1.6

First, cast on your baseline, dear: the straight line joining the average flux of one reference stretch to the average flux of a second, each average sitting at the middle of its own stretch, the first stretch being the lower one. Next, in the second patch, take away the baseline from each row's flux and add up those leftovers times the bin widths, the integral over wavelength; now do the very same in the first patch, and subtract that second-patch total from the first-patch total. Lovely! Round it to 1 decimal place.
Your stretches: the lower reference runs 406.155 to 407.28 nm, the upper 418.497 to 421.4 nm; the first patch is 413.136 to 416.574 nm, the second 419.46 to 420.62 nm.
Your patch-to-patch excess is 2.2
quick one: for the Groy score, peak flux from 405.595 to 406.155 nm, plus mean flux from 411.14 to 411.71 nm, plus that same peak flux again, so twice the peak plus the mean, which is 10.5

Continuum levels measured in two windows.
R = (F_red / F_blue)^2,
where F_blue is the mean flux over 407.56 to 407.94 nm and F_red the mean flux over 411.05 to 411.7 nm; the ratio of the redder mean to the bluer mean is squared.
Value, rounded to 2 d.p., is 1.25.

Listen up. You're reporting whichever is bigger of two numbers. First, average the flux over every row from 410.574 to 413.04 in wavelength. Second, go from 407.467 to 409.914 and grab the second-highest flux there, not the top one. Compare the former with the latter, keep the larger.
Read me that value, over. 4.70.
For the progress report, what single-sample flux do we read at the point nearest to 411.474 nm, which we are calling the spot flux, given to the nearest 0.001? 3.932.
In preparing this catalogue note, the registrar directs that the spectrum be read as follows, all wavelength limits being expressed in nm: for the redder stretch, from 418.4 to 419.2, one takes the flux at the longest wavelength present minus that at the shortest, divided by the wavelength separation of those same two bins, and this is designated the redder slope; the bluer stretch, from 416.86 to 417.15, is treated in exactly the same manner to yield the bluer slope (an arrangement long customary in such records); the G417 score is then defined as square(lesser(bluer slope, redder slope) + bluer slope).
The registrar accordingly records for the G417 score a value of 1.8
